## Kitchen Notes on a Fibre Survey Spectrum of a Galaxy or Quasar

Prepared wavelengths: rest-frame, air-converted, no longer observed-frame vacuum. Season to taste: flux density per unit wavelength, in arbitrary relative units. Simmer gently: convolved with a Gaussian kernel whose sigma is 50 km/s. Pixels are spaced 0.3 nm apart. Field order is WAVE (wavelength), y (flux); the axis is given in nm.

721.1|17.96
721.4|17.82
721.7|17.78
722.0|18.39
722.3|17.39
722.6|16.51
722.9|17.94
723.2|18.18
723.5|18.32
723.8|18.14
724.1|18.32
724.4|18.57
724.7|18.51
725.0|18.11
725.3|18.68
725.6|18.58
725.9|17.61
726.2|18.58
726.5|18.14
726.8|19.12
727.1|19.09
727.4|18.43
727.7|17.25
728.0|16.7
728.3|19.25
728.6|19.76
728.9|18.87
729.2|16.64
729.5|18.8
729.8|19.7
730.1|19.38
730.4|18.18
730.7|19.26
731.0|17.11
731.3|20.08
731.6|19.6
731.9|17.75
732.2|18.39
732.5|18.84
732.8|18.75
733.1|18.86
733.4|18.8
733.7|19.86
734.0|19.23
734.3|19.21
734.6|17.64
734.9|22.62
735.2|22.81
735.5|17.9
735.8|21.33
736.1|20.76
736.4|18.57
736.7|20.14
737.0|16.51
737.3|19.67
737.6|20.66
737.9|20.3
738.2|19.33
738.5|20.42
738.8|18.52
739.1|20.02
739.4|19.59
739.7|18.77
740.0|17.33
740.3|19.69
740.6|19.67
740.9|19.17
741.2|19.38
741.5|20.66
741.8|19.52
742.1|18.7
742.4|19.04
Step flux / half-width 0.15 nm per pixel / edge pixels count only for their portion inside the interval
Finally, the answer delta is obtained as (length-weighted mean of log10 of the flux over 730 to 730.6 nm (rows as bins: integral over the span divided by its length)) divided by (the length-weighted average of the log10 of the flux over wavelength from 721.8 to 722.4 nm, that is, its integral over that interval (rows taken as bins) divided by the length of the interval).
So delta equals 1.02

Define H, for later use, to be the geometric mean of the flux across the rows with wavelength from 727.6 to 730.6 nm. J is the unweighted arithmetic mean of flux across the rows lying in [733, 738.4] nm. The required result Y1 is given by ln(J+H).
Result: 3.64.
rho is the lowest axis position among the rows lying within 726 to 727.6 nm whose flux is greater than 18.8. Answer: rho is 726.8 nm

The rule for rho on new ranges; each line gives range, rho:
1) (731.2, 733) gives 731.3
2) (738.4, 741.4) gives 738.5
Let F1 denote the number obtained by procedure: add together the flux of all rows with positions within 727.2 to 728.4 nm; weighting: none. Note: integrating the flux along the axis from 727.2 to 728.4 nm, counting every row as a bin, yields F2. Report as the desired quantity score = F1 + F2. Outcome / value 93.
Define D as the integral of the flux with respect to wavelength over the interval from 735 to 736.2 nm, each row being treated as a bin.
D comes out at 24.9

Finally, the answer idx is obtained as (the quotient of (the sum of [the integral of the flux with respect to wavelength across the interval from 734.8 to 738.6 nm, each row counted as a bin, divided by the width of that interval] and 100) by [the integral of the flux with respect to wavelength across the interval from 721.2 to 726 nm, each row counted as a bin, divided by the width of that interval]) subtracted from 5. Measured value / -1.65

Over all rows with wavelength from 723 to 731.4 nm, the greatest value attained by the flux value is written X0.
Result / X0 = 20.08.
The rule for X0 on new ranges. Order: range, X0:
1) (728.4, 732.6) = 20.08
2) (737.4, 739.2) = 20.66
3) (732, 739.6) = 22.81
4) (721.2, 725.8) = 18.68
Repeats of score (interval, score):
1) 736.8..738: 100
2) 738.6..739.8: 100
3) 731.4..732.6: 97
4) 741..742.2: 102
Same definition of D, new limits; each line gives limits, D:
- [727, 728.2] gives 21.4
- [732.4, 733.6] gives 22.6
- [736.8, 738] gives 23.1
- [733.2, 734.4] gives 23.1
